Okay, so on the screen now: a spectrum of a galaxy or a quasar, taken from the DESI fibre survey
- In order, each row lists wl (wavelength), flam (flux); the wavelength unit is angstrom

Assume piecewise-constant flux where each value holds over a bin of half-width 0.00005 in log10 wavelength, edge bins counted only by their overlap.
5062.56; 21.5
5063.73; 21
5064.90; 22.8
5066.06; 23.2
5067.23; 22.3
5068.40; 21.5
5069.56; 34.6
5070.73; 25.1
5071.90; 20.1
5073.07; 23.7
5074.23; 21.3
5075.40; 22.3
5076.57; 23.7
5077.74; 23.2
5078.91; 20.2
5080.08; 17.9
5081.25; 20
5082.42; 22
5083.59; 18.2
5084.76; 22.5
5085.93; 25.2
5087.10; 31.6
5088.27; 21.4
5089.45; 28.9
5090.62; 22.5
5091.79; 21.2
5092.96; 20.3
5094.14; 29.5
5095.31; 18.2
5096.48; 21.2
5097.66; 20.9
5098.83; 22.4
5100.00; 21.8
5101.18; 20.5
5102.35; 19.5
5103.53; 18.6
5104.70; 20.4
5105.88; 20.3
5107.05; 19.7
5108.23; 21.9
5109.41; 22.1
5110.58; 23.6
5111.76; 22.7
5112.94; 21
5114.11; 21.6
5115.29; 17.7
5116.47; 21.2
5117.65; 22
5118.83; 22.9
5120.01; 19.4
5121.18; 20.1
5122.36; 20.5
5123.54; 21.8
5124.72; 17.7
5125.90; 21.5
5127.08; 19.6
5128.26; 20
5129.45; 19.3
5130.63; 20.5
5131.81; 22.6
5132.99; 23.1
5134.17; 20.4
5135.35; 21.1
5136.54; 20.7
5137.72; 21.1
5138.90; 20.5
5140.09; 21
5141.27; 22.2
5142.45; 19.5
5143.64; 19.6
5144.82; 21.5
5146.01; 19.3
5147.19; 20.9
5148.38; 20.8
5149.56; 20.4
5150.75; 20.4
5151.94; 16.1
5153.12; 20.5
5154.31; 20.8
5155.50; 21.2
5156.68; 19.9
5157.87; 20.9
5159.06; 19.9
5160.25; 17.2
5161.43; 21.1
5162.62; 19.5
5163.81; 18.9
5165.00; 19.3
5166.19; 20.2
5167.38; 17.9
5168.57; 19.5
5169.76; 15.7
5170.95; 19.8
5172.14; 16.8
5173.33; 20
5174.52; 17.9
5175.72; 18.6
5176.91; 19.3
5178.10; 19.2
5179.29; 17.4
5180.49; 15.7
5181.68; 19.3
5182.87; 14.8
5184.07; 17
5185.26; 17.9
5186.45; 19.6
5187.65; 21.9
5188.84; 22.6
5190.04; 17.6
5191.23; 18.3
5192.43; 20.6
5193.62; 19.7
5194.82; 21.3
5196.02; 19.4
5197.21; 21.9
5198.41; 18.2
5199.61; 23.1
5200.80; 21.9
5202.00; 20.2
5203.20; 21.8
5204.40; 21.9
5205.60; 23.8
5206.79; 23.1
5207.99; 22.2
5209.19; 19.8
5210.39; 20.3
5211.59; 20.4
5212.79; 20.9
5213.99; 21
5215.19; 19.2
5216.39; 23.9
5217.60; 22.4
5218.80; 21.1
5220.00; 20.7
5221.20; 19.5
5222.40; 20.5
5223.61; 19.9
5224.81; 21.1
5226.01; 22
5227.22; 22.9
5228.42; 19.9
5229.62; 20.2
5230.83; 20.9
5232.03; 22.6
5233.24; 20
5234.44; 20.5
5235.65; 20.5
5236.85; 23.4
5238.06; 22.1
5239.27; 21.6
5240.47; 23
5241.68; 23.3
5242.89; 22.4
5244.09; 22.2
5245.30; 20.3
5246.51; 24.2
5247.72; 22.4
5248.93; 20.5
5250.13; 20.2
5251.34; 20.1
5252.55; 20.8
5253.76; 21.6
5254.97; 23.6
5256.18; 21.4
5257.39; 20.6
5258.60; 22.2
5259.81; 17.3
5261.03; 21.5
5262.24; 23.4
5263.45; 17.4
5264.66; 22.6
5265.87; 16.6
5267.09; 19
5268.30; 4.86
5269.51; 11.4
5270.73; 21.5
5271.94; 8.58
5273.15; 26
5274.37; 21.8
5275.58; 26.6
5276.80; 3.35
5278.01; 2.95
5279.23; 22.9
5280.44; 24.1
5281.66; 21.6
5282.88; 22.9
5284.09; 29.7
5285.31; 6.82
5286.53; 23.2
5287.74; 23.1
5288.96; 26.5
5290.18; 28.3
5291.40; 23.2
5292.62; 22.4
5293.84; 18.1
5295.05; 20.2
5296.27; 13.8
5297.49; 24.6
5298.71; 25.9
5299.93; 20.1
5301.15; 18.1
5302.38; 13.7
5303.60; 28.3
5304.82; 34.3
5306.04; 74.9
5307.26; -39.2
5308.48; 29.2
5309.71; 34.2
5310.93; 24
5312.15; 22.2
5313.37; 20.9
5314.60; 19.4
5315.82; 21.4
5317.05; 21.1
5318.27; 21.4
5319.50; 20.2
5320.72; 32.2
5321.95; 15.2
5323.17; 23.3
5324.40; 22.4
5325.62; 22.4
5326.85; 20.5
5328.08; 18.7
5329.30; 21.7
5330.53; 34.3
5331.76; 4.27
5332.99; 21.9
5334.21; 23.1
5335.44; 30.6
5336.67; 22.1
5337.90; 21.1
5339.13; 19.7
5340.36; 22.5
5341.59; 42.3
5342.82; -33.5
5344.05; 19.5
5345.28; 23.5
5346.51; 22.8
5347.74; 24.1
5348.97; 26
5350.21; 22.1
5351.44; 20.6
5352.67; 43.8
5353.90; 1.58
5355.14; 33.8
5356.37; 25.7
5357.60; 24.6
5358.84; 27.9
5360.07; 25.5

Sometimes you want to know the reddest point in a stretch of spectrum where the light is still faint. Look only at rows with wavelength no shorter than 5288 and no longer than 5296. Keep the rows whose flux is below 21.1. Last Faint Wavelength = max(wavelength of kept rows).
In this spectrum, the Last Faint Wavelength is 5295.05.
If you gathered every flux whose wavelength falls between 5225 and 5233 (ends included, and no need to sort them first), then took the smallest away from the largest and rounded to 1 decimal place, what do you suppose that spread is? 3.0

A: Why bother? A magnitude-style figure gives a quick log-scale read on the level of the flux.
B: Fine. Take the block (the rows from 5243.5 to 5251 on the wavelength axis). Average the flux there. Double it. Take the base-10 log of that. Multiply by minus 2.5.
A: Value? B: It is -4.09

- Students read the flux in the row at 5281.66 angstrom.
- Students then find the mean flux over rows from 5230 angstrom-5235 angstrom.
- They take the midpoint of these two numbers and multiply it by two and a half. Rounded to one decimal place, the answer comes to 53.2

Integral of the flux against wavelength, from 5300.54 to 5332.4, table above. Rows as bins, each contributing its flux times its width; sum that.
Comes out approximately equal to 709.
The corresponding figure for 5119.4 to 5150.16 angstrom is 633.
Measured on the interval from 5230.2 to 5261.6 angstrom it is 675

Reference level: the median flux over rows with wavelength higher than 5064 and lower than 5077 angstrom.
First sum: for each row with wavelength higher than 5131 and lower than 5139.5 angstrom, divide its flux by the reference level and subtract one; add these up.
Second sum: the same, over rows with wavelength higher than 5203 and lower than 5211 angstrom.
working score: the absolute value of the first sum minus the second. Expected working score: 0.15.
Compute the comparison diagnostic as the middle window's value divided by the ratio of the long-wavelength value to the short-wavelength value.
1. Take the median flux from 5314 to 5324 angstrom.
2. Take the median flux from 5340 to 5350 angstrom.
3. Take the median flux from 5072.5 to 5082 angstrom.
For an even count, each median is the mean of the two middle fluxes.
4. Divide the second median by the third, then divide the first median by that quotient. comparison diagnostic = 20.0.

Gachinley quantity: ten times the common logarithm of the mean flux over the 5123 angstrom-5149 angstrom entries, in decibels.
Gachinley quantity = 13.2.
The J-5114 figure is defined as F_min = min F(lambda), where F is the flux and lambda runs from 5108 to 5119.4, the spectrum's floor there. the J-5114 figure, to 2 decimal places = 17.70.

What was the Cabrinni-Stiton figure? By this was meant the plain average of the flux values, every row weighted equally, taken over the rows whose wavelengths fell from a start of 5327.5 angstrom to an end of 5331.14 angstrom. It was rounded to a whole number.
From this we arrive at 25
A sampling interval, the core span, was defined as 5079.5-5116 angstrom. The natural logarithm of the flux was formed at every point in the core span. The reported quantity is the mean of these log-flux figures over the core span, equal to 3.07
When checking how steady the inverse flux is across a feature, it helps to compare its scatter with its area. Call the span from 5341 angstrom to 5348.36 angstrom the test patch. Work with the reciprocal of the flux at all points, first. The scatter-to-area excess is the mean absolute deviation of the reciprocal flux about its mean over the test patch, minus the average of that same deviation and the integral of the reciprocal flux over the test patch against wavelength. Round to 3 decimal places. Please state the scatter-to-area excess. -0.096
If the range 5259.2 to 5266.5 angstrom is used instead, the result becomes -0.184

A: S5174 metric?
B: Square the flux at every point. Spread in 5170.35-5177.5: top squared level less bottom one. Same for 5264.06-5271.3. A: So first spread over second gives 0.2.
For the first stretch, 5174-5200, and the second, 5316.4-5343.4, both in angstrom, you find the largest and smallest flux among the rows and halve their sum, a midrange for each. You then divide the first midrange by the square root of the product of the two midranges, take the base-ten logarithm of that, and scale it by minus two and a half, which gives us -0.8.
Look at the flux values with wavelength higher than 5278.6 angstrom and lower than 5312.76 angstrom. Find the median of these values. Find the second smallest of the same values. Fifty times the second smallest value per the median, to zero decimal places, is 15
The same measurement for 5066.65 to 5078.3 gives 47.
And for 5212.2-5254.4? 46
